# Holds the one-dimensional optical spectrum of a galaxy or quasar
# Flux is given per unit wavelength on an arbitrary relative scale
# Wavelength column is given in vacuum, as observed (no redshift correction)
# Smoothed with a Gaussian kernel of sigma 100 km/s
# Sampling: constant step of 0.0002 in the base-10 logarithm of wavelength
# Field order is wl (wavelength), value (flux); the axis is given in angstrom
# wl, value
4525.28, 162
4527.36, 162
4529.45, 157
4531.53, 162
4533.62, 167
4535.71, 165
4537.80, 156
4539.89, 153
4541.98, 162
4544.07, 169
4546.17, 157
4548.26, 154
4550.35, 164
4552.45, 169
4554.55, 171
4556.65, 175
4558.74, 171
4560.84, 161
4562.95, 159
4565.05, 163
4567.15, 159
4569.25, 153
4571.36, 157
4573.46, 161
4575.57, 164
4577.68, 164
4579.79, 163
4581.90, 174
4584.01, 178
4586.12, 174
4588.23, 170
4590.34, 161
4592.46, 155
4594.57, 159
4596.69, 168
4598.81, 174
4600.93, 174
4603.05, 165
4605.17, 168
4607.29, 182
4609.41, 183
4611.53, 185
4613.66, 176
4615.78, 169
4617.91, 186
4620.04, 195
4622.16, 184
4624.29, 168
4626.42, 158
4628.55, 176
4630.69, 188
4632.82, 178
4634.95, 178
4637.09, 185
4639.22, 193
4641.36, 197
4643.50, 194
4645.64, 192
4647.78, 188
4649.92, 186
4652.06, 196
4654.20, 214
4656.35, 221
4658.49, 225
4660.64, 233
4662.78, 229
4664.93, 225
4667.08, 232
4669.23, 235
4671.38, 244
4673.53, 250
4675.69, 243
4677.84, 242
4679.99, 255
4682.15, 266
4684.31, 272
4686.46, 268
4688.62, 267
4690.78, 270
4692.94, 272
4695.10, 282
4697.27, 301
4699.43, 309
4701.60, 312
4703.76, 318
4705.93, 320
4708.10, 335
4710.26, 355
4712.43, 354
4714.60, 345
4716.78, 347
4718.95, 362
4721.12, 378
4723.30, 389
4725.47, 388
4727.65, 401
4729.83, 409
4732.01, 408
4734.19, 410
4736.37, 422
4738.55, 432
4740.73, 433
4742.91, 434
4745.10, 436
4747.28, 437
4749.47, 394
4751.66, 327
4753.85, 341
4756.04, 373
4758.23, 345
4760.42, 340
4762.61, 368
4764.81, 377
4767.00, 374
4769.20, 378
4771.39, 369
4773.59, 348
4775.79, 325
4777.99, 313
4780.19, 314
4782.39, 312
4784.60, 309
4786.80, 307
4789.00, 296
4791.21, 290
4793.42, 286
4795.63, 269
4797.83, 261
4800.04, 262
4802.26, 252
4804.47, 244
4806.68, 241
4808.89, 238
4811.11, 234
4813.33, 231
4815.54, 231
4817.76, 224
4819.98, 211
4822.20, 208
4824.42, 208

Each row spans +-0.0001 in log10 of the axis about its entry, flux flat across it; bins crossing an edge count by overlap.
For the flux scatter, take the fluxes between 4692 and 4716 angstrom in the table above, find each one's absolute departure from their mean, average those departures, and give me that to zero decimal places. 21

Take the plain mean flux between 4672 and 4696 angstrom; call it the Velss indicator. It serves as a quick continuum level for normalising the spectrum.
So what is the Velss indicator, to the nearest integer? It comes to 262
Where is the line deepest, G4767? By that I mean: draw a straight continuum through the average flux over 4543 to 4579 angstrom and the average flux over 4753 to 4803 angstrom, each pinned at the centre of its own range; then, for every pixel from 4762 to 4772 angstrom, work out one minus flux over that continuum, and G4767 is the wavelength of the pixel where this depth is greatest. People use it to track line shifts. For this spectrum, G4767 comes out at 4771.39 angstrom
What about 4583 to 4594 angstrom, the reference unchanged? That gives 4592.46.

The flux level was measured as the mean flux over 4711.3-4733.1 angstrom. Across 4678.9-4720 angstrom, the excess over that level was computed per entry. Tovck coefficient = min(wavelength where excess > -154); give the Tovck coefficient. 4679.99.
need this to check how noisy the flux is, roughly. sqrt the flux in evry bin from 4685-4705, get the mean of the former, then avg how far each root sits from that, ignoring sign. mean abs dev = 0.55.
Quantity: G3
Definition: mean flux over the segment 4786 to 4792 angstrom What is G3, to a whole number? 298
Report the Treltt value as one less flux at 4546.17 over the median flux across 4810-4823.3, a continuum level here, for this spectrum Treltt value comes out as 0.31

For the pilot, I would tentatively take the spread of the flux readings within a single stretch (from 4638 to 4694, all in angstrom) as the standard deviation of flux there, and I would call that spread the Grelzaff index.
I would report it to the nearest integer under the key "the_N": 29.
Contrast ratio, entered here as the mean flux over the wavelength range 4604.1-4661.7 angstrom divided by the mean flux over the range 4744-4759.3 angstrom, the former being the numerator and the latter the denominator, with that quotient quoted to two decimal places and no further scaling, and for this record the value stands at 0.50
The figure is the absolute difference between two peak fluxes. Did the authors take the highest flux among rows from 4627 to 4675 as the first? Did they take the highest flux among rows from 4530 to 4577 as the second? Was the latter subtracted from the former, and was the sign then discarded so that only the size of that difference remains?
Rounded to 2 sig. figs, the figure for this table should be 75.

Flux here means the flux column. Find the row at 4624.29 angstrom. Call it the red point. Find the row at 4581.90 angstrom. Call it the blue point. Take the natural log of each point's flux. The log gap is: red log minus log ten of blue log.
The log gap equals 4.4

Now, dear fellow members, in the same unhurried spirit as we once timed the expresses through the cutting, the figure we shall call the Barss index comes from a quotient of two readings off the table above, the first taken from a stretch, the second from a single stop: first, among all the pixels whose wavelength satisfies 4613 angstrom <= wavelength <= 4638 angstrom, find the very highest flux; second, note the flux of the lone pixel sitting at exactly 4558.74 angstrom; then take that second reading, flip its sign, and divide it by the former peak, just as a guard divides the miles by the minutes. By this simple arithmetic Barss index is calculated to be -0.88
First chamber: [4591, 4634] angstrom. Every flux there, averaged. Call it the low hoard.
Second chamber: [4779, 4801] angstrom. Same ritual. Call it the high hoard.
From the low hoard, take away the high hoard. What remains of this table -116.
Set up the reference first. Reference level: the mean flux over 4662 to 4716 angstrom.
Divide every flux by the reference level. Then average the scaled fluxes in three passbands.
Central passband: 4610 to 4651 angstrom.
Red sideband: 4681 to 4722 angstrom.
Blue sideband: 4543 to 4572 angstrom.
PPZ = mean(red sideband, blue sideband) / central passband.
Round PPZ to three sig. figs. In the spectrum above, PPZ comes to 1.30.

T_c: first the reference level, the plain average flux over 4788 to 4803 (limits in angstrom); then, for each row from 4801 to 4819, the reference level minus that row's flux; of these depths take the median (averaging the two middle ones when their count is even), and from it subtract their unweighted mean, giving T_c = 0.9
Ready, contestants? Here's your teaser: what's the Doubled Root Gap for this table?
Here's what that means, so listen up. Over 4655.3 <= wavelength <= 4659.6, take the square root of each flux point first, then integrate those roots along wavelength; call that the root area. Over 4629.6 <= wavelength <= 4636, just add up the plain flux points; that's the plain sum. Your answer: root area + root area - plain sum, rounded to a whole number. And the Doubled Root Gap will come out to -416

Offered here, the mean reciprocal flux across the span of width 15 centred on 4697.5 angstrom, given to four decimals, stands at 0.0034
